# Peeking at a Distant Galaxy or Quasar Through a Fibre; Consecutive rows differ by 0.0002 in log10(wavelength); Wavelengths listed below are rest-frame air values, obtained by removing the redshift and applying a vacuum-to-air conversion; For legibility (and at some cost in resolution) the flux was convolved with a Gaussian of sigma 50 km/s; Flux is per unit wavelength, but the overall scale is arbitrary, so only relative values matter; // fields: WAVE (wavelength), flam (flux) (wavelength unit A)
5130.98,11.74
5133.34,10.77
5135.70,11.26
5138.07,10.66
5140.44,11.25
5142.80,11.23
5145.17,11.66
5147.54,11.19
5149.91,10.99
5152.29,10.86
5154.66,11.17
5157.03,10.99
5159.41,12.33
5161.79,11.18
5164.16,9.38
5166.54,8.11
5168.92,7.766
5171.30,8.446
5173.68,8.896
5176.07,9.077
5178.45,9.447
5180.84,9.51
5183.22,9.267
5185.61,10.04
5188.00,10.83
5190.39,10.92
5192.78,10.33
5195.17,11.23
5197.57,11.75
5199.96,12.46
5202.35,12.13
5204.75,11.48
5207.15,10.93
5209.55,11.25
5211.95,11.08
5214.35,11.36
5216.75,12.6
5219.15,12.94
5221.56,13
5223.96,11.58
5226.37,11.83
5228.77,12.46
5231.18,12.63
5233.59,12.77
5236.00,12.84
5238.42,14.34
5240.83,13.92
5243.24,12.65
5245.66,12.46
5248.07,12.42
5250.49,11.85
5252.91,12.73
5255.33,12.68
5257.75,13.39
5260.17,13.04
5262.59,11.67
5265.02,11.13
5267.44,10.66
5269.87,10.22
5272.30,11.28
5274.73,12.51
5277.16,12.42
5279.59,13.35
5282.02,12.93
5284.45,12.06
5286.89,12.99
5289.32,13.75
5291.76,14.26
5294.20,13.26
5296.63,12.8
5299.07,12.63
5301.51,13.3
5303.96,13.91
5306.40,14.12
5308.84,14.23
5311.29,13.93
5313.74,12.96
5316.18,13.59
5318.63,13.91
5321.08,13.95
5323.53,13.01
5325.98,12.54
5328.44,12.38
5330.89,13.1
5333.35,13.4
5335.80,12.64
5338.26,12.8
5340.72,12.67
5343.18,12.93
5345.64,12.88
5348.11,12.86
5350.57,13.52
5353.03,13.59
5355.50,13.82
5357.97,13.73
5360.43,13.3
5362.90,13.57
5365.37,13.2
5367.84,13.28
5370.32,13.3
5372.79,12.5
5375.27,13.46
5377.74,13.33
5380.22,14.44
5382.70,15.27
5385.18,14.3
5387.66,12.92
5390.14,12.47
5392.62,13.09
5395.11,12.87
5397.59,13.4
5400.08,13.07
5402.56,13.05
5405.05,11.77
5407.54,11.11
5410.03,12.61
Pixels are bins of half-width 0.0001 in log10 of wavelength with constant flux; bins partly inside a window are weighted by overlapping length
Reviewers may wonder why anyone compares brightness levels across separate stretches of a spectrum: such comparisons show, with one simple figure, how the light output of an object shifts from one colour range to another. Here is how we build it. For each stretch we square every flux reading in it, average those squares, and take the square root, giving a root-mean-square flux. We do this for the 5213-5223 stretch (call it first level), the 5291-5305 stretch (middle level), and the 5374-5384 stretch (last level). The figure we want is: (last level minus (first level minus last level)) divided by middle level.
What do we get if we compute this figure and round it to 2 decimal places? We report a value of 1.18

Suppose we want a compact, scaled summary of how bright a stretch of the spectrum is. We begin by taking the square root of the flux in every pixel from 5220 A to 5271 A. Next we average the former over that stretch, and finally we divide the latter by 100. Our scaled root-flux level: 0.0352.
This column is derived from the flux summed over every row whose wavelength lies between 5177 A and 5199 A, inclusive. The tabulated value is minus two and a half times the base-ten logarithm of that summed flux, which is -4.92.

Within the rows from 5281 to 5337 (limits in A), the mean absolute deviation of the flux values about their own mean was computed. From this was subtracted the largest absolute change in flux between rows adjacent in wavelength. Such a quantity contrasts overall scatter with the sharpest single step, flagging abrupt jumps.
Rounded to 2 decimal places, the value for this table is -0.46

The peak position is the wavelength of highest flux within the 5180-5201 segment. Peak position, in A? 5199.96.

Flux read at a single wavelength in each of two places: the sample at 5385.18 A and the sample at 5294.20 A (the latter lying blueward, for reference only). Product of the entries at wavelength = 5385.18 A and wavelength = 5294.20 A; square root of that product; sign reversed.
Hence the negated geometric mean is -13.8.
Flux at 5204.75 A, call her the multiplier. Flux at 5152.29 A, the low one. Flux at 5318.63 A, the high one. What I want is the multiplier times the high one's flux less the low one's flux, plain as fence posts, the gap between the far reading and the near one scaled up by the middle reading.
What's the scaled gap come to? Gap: 35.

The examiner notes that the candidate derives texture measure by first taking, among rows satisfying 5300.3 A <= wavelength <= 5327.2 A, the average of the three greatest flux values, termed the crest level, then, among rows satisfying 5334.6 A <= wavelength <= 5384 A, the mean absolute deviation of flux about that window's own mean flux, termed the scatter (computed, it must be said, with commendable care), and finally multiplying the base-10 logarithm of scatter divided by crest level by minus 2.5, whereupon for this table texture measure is 3.7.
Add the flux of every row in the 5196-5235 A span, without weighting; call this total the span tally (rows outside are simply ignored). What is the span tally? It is 192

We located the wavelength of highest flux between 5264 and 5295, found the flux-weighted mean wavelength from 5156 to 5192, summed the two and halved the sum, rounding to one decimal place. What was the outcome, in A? 5232.7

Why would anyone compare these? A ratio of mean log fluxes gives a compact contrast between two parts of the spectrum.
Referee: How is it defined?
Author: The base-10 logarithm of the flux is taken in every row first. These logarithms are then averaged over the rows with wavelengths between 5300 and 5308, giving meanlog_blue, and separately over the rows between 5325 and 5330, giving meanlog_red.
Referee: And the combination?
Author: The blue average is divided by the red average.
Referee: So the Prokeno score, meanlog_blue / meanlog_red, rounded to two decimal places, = 1.04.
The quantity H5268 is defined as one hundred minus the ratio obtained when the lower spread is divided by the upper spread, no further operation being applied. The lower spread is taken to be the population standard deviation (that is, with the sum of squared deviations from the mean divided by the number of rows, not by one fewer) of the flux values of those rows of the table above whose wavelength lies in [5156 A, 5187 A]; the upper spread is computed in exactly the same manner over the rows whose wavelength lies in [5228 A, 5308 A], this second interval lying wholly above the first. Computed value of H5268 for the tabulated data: 98.7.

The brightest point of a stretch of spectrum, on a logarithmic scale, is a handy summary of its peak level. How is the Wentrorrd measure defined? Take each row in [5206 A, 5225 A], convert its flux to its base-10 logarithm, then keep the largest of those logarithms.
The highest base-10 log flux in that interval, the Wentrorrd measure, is 1.11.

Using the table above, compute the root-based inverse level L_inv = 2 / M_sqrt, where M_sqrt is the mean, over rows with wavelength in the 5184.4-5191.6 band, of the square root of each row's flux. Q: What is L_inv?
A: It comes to 0.61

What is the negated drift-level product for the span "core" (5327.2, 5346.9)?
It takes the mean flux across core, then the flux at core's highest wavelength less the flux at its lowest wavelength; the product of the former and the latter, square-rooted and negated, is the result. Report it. -2.5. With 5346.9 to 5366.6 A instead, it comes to -2.1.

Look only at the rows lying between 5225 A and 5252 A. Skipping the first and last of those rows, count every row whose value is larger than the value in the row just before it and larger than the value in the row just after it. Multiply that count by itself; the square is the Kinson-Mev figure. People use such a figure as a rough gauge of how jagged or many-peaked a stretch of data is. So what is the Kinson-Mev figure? 1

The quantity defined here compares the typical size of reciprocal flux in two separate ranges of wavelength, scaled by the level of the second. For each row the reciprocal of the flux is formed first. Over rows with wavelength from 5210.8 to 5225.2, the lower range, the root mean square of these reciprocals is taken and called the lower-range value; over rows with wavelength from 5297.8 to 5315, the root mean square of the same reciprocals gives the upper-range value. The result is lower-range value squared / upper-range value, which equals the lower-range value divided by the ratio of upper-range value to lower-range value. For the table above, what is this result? 0.094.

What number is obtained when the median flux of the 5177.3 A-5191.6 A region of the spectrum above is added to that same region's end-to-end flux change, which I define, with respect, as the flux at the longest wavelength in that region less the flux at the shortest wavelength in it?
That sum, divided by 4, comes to 2.8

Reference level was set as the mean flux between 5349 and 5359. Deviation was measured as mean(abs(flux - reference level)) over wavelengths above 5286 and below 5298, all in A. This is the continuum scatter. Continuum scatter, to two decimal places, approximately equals 0.52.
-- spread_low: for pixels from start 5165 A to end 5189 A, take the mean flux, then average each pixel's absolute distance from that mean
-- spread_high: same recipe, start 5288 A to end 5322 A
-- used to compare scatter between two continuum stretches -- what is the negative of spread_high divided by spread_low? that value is -0.66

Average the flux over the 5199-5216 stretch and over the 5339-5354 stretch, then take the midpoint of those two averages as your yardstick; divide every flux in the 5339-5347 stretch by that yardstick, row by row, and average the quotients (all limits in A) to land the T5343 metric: 1.04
